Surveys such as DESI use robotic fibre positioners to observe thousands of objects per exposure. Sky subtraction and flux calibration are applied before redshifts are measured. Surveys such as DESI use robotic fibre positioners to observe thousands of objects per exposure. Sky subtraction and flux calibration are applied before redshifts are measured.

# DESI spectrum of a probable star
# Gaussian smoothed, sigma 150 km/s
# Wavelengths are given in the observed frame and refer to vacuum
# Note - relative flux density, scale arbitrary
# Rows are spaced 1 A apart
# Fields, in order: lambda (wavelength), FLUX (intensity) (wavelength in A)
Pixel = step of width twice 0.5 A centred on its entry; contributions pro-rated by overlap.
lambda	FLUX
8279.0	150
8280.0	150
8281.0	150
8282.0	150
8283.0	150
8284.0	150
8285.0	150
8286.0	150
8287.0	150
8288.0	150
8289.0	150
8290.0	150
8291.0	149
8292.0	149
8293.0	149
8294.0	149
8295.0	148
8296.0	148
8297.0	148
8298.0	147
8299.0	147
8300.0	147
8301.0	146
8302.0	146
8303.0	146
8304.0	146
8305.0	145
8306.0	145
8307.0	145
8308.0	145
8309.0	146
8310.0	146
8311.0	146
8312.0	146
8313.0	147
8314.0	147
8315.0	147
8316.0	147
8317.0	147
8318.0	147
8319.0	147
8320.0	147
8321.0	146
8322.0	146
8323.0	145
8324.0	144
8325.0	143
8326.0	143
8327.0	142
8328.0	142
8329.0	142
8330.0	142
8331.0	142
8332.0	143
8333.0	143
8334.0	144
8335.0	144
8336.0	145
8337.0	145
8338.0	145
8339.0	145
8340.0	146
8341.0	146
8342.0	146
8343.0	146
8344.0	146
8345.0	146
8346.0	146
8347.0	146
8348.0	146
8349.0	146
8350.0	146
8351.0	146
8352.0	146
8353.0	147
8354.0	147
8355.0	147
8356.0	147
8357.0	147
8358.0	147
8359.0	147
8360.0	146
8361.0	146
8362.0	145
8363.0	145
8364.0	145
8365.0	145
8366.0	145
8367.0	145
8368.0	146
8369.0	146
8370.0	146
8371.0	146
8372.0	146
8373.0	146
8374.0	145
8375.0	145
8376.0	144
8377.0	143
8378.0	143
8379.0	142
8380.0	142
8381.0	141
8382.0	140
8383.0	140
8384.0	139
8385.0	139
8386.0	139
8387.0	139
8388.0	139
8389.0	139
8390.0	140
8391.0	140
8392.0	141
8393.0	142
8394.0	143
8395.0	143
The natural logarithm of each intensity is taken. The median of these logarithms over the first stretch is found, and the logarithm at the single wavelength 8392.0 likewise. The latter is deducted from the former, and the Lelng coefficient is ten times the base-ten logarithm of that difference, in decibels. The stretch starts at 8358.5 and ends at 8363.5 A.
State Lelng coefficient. -15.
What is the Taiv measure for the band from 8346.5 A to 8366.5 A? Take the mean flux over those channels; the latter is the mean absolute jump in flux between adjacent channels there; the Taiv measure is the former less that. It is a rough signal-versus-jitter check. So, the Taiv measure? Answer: 146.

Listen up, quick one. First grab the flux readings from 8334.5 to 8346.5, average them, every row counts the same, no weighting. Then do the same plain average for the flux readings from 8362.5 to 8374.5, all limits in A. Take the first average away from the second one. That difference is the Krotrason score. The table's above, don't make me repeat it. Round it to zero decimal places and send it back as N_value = 0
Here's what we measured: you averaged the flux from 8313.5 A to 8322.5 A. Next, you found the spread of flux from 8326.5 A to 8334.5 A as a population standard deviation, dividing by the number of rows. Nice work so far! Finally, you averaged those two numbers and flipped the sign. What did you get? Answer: -73.7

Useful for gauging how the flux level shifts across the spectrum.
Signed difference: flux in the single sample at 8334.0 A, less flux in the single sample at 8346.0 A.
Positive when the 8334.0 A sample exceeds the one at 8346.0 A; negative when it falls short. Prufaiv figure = -2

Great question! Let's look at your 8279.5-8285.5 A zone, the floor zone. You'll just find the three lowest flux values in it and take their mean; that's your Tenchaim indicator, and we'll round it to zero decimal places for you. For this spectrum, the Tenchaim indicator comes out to 150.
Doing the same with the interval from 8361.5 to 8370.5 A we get 145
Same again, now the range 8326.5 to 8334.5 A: 142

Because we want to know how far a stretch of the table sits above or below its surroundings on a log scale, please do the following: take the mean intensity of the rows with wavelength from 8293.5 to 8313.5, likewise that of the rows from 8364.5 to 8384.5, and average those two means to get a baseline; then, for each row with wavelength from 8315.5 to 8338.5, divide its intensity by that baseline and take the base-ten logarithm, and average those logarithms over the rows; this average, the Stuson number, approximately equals -0.0022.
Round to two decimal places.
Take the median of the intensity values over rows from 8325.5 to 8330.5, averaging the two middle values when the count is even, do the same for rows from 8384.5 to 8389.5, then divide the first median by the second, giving 1.02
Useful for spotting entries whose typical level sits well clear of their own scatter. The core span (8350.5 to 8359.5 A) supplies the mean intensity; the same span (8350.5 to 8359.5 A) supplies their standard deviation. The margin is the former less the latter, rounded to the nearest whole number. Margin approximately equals 146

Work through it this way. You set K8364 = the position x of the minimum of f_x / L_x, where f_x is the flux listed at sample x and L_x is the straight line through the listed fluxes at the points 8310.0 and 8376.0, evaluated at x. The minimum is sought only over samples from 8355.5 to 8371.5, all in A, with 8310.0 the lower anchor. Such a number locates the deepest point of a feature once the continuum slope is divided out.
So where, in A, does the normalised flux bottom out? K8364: 8362.0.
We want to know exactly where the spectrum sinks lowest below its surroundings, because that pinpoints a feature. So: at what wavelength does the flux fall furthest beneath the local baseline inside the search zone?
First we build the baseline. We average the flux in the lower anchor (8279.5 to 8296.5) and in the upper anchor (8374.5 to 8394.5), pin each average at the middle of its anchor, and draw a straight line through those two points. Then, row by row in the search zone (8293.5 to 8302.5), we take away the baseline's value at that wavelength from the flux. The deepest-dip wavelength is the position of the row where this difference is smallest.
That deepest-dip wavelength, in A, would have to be 8301.0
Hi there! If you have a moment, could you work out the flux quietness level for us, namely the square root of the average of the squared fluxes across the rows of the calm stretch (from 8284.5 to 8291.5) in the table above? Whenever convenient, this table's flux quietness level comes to 150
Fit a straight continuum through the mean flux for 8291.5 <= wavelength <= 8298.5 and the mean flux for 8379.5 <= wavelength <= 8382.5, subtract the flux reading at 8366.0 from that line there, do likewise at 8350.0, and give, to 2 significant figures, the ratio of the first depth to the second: 1.1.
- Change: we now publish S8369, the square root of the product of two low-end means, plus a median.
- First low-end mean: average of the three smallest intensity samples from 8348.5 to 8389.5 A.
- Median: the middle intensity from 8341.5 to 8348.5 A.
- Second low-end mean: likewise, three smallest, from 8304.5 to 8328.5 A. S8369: 286.7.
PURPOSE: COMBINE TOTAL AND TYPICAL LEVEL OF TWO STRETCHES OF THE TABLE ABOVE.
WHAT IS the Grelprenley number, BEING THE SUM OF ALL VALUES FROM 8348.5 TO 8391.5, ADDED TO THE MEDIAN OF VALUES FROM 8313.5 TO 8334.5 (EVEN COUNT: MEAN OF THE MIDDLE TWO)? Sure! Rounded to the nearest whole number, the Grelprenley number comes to 6334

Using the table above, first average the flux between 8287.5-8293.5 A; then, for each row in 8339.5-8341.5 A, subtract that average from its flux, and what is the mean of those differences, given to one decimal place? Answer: -3.5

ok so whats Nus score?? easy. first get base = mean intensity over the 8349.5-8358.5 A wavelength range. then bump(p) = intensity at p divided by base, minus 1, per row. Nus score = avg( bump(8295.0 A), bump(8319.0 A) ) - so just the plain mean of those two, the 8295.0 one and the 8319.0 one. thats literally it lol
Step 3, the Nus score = 0.006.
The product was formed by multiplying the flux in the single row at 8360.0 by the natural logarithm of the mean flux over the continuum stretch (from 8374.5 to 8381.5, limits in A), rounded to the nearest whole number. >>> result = 724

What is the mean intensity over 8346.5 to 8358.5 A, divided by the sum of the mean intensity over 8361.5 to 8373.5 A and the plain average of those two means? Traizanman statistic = 0.503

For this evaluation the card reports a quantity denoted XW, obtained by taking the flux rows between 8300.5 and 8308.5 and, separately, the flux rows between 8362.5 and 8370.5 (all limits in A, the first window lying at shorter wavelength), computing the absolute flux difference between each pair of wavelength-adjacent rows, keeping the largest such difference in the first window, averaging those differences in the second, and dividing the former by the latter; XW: 7.0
